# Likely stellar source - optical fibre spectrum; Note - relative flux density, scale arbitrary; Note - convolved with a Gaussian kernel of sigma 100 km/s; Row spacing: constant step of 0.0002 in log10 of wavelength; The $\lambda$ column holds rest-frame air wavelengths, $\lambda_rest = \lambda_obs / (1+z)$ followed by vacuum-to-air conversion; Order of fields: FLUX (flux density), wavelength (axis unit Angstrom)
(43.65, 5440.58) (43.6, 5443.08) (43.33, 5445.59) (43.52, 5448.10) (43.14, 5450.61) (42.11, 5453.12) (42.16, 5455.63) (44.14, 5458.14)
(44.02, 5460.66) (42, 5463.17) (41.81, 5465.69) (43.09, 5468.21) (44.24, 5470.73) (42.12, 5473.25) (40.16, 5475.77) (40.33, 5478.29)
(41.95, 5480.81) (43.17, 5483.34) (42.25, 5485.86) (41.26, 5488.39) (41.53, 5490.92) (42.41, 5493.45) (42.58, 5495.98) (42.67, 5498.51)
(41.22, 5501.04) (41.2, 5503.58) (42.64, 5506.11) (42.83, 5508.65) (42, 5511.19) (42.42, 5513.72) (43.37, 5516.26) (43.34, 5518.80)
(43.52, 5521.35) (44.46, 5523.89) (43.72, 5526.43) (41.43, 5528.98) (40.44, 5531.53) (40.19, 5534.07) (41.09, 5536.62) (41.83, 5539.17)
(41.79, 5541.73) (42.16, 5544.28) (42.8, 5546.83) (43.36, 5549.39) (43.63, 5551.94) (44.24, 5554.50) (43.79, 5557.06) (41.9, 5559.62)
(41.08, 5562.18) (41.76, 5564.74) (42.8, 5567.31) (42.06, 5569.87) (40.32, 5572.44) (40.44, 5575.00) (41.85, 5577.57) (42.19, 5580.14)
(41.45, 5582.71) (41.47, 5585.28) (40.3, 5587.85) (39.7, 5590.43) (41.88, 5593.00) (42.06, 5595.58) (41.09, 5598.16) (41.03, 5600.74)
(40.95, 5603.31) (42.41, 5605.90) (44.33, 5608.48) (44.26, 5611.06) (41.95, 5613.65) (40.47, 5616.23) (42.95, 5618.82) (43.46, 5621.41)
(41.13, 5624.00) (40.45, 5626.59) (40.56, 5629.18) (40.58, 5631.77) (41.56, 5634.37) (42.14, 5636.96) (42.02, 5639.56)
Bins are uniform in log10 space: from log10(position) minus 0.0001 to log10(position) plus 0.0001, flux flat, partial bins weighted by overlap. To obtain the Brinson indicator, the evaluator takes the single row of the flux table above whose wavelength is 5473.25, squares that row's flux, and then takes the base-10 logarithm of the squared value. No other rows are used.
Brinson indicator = 3.25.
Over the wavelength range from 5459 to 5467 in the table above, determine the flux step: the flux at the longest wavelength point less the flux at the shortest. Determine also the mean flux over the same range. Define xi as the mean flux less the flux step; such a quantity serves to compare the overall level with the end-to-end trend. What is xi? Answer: 45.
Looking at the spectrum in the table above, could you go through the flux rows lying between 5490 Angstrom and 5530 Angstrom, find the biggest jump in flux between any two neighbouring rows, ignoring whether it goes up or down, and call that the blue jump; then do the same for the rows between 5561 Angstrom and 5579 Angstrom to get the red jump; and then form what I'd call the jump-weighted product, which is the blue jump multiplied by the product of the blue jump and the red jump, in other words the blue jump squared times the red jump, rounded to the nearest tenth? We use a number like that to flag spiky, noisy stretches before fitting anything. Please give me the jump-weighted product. 9.1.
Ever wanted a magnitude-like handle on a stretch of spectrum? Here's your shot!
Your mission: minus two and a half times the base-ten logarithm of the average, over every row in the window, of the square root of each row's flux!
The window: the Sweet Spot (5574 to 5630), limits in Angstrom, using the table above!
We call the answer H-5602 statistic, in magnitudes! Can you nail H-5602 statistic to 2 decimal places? -2.02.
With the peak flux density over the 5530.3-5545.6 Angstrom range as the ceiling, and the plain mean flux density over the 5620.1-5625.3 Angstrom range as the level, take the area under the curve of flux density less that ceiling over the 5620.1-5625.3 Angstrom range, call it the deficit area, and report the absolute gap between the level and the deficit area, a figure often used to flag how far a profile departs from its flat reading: 41.6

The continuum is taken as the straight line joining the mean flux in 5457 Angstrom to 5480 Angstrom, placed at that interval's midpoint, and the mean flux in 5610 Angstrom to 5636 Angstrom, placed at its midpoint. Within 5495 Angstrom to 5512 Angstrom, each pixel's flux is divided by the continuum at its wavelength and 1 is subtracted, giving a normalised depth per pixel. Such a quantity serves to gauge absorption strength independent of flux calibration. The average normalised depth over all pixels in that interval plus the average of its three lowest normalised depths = -0.02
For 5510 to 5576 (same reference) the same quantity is -0.04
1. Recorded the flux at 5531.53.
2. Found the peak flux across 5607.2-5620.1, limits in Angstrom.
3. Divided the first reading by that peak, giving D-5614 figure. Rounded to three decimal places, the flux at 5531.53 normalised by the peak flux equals 0.912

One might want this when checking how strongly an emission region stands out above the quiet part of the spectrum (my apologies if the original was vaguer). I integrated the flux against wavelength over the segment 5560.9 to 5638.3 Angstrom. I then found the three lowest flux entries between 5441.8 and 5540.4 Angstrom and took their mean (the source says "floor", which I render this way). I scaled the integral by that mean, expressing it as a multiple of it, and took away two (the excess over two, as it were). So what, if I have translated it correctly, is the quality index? 78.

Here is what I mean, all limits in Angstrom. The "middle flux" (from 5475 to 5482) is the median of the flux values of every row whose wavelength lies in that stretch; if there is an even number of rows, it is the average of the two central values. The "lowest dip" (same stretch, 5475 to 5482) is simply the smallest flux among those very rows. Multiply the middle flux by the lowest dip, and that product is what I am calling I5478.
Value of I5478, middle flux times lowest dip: 1620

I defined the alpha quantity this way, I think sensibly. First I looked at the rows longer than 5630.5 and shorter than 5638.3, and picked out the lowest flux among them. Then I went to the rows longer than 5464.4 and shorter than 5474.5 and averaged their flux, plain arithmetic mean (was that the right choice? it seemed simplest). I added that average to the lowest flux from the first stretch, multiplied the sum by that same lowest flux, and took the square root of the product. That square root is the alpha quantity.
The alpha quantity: 58.2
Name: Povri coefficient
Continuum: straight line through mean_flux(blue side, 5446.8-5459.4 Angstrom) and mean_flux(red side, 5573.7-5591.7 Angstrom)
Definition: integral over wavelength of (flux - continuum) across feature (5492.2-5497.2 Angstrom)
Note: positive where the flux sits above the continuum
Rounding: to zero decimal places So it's 1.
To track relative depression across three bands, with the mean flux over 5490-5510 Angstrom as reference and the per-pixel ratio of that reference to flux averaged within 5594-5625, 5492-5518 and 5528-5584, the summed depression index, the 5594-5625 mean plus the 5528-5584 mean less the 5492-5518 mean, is 1.010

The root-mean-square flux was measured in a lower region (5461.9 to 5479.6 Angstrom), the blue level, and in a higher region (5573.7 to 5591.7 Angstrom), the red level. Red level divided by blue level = 0.978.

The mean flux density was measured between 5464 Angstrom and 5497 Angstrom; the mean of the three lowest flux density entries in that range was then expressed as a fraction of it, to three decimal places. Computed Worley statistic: 0.965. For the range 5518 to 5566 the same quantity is 0.956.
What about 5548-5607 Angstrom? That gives 0.959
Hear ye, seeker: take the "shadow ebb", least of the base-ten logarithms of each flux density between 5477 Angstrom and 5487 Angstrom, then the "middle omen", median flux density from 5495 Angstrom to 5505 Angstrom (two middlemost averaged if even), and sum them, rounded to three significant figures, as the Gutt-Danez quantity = 43.5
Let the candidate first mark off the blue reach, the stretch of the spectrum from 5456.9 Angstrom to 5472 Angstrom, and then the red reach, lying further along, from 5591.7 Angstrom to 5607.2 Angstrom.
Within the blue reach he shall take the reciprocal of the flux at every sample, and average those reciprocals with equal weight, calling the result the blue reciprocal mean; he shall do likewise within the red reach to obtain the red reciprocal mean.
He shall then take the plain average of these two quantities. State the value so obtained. 0.0236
